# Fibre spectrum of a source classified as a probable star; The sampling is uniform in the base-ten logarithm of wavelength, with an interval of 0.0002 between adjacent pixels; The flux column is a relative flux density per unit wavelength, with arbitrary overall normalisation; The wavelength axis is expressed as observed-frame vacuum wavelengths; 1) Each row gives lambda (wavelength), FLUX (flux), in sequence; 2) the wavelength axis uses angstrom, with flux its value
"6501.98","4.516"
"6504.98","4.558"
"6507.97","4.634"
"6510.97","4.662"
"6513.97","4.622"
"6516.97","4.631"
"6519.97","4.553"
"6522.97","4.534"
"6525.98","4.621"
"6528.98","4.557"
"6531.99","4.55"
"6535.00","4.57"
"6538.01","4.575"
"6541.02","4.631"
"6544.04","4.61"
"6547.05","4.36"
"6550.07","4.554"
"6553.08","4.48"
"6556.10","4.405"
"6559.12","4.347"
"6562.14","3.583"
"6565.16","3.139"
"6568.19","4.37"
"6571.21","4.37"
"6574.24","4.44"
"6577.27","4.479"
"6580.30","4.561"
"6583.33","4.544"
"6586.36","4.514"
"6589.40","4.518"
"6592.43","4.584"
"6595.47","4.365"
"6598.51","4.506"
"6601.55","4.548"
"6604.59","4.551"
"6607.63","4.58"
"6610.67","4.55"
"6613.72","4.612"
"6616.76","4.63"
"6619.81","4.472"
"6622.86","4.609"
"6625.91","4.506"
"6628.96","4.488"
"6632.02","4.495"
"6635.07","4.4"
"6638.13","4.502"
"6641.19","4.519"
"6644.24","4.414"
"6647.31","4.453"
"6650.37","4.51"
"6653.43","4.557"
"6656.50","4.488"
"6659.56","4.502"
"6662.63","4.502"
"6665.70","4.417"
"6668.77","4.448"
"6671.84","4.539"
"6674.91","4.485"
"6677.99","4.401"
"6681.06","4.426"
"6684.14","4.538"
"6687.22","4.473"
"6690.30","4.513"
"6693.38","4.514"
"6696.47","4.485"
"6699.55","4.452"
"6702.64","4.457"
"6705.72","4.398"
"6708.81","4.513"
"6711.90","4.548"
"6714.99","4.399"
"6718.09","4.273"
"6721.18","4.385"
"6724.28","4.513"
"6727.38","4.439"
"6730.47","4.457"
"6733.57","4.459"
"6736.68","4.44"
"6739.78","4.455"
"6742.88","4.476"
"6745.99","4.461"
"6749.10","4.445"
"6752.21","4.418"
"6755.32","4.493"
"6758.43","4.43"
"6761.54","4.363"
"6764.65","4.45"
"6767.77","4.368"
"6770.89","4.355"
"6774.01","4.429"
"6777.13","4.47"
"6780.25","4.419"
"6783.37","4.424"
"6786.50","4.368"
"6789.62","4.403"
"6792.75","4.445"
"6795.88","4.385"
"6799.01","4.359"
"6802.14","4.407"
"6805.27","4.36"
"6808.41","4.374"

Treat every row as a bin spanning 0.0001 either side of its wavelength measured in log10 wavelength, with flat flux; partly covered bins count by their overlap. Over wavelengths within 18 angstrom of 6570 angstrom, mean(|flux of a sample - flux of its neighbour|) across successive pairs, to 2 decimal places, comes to 0.26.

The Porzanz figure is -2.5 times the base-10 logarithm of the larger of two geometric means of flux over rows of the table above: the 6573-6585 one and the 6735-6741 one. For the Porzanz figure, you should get -1.634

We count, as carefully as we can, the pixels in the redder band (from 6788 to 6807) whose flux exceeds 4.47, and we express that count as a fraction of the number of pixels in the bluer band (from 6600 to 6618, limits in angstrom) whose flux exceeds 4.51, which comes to 0.0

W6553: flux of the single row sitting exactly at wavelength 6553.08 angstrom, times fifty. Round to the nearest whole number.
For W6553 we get 224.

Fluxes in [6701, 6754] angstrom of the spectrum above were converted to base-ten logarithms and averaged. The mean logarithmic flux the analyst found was 0.648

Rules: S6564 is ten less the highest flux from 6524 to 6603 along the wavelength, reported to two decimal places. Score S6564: 5.37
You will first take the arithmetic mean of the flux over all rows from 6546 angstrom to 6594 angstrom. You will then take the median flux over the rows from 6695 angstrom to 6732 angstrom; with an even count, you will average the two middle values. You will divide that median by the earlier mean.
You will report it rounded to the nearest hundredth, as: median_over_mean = 1.03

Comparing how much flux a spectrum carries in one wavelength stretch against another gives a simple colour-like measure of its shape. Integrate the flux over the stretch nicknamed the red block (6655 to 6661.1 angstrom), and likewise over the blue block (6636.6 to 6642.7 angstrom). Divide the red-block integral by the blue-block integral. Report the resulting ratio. 1.00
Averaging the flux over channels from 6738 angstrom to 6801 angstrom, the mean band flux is 4.42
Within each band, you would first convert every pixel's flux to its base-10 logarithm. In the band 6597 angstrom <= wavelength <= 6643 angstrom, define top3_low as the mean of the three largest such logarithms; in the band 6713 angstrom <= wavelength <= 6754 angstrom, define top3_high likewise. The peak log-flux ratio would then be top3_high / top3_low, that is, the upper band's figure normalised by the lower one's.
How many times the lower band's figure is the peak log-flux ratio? 0.981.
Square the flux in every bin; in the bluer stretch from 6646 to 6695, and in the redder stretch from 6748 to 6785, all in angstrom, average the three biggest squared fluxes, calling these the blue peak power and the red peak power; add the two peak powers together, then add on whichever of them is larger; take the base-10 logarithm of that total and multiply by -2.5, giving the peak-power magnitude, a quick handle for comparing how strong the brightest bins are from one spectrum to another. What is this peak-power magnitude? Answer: -4.47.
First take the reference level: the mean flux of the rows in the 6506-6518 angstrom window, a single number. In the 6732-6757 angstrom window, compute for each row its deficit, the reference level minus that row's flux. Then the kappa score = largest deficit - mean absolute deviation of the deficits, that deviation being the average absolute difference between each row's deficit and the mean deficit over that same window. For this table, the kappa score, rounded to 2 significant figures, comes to 0.20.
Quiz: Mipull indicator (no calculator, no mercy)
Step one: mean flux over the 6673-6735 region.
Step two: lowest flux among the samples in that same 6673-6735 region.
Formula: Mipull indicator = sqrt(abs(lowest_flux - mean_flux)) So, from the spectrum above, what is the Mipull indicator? 0.43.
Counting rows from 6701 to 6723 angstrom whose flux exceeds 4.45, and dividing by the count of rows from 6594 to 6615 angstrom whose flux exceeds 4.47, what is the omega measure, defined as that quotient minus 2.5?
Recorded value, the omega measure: -2.0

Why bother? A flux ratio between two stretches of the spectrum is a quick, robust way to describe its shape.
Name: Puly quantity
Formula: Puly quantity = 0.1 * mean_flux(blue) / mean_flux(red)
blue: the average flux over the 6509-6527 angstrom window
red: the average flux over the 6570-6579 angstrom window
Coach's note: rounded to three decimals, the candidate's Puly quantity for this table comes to 0.104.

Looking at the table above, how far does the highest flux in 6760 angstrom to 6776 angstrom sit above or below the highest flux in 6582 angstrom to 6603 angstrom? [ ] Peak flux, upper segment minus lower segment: -0.134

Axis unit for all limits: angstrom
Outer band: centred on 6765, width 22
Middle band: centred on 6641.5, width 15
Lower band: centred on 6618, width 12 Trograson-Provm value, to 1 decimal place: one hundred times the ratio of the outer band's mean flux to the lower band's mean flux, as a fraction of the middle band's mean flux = 21.6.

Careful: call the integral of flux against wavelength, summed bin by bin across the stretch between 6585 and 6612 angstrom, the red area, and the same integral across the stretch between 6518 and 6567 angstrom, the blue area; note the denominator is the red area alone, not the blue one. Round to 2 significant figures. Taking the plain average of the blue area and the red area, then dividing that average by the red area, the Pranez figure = 1.4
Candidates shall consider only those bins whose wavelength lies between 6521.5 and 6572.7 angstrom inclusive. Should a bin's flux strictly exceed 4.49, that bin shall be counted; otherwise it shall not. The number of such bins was 9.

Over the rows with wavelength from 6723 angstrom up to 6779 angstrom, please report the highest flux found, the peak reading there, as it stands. 4.513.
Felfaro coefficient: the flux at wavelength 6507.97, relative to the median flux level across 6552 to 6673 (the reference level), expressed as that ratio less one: 0.029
